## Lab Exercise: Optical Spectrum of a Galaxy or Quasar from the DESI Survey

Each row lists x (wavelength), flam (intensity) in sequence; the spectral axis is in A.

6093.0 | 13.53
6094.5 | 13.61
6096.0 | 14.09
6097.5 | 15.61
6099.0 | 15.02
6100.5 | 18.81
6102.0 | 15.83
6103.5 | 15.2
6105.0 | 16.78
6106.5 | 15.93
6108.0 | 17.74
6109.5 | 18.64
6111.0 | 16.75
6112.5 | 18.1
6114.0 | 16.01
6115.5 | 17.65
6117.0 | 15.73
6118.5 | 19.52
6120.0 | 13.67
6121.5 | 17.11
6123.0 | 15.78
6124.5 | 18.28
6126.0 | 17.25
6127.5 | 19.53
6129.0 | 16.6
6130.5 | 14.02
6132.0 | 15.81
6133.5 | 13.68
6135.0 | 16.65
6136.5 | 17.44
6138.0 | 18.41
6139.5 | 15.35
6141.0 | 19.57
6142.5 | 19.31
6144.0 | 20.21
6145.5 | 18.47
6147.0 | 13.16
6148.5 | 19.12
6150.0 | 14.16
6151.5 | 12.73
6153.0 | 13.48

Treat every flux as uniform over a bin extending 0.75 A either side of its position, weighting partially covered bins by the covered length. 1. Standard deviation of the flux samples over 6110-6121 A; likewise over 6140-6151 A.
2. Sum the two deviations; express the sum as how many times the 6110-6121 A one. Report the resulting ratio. 2.50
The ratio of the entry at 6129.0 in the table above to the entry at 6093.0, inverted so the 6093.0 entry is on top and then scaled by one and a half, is 1.2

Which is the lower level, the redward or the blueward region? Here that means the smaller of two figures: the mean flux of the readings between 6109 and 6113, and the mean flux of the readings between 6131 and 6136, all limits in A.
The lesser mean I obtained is 15.4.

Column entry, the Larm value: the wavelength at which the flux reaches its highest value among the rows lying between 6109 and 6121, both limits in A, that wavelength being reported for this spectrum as 6118.5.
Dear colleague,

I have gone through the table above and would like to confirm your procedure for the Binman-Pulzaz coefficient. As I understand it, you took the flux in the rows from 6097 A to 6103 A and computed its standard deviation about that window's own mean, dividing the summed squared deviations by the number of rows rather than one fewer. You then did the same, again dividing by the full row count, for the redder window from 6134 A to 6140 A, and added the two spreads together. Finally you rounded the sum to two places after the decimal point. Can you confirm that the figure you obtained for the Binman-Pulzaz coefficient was 2.59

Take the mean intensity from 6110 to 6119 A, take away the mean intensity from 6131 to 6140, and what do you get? 1.1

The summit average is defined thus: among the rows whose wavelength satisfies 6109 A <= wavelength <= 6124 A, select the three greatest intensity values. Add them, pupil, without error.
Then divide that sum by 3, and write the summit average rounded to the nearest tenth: 18.8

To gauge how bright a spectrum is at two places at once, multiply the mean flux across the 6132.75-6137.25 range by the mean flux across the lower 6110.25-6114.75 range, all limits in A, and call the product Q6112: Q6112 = 270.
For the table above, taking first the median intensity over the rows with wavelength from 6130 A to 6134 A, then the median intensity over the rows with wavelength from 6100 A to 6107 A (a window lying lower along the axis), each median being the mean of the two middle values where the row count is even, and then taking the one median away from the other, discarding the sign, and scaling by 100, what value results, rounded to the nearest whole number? 191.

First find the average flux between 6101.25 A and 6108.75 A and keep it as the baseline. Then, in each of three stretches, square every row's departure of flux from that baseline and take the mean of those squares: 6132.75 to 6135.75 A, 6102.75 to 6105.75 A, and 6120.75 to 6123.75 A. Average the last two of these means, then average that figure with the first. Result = 2.0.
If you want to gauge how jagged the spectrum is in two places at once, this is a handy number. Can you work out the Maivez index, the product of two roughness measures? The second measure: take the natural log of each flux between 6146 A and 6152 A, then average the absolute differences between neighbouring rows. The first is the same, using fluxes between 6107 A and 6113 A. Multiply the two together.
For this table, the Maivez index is 0.0203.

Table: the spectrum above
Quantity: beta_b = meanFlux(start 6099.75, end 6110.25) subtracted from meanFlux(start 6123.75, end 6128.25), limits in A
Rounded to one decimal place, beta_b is 1.4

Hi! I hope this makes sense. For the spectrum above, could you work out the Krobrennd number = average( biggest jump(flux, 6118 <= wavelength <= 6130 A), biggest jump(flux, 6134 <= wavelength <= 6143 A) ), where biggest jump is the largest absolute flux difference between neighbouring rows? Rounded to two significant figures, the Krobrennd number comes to 5.0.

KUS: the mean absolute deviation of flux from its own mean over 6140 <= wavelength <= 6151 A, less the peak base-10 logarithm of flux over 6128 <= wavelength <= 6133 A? 1.10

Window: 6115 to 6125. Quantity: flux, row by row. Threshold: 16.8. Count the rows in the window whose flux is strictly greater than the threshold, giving 4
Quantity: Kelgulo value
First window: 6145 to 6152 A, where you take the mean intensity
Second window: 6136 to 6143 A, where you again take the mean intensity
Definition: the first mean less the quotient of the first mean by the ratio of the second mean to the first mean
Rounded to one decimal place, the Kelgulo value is 2.1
